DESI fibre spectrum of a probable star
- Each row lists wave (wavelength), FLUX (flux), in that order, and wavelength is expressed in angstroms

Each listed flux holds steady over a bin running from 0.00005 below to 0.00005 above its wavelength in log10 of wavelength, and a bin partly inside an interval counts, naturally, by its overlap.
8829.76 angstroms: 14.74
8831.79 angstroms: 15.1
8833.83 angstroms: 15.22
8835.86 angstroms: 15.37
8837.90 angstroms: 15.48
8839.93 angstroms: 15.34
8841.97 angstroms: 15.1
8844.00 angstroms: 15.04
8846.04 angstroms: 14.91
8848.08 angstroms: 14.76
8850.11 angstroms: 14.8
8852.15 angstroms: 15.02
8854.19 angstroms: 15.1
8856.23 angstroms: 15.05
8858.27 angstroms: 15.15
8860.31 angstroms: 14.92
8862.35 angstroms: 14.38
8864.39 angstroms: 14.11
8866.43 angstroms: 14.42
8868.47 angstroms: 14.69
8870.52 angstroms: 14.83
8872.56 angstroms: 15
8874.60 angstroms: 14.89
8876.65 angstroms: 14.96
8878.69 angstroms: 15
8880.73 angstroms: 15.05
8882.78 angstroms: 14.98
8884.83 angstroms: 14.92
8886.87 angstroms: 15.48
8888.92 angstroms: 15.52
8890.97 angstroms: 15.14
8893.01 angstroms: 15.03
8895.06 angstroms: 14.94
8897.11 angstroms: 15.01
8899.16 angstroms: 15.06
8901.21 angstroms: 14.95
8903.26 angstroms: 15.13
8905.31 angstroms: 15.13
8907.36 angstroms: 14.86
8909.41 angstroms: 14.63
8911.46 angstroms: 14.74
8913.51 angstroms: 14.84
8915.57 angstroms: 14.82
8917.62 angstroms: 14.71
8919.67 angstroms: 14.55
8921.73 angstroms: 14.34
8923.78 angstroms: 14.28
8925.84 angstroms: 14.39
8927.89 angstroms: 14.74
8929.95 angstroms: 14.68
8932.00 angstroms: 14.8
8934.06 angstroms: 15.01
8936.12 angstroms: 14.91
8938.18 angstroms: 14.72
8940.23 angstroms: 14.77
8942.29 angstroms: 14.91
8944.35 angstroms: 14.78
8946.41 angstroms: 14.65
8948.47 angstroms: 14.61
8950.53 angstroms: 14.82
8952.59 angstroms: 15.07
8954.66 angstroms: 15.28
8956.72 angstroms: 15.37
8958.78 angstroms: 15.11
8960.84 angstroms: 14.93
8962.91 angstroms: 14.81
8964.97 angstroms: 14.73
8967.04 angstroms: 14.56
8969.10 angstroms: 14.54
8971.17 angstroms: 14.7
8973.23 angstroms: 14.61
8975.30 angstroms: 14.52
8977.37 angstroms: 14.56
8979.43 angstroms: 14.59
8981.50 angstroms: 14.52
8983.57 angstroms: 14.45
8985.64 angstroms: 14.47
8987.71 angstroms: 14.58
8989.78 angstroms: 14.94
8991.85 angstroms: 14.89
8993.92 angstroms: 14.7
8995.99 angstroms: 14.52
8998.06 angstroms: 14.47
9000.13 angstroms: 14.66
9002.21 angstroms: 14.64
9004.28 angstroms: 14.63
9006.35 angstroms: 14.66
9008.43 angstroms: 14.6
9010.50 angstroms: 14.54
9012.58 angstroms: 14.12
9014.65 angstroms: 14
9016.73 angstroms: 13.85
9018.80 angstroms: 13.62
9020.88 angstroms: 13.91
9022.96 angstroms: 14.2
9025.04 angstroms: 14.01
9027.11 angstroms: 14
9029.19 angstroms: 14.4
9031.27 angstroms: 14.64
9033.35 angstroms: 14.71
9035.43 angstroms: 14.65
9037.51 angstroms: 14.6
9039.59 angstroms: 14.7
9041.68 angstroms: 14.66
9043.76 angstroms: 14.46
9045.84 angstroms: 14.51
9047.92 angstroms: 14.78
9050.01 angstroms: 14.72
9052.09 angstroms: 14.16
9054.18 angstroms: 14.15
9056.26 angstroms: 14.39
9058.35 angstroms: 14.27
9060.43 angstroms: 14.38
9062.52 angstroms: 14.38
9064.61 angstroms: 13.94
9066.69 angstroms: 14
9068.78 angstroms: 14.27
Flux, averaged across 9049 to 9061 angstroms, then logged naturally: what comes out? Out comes 2.66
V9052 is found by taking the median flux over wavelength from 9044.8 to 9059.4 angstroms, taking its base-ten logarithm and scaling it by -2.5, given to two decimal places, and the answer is -2.90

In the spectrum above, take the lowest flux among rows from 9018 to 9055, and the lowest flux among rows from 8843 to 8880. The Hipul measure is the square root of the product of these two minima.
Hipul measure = 13.9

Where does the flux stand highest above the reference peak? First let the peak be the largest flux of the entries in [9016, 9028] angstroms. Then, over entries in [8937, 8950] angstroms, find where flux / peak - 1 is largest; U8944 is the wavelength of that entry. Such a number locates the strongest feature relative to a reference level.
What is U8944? 8942.29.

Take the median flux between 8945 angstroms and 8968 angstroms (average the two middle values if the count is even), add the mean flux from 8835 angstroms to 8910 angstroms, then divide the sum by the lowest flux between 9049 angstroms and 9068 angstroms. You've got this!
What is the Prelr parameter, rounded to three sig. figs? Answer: 2.14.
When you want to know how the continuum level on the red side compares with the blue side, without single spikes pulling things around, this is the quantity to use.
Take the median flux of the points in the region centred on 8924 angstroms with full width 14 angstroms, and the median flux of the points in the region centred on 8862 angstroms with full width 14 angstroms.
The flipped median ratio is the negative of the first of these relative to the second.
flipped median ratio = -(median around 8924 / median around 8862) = -0.99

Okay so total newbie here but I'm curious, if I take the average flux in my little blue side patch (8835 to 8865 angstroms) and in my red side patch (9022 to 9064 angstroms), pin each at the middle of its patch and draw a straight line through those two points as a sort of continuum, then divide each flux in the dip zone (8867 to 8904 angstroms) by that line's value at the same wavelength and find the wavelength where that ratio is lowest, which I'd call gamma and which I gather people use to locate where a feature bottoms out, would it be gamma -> 8868.47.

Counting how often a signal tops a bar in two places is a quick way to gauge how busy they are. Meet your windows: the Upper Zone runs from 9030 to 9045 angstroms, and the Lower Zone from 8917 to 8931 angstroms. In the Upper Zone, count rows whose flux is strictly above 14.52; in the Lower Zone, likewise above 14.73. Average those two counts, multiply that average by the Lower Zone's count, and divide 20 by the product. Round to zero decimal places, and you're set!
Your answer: 6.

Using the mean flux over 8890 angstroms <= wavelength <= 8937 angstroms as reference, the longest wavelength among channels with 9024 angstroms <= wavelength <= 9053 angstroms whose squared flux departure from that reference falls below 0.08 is 9050.01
